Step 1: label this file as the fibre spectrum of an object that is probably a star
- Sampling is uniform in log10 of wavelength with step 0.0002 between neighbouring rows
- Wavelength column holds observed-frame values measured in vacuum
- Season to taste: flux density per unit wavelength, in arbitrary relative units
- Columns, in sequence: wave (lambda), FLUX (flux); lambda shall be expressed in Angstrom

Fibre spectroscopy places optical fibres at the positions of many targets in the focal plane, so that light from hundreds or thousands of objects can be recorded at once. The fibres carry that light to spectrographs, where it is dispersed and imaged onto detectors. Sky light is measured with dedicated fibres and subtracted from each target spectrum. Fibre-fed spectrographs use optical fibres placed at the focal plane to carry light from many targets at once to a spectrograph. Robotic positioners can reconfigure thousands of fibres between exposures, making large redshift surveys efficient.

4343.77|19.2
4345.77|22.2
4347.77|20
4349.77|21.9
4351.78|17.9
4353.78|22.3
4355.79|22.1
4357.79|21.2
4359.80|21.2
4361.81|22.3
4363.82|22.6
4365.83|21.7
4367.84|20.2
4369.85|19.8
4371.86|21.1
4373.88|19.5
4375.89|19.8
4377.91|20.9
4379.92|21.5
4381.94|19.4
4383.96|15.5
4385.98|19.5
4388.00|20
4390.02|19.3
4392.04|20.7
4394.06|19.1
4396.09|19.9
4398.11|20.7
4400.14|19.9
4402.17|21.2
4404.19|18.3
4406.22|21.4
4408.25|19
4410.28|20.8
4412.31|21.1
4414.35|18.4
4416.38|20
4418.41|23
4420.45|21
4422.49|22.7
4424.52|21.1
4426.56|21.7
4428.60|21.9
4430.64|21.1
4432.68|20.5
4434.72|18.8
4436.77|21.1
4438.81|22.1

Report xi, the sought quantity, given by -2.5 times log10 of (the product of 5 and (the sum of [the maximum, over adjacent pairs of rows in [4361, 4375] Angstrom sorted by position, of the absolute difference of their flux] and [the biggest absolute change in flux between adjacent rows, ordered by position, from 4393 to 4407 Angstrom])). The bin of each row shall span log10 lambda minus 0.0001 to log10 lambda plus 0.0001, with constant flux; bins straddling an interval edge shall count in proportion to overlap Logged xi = -3.43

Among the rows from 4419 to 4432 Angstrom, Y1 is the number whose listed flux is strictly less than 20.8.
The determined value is 0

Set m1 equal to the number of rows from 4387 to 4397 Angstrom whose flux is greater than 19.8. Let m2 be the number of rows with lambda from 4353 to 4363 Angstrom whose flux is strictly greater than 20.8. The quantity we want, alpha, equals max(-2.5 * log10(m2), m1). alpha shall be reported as 3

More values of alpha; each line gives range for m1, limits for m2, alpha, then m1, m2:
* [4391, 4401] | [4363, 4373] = 4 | 4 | 3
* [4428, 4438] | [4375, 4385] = 4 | 4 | 2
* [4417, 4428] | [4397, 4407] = 5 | 5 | 2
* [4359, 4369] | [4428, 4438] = 5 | 5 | 3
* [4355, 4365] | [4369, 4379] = 5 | 5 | 2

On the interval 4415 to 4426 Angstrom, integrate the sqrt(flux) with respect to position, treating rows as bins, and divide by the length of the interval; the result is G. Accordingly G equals 4.63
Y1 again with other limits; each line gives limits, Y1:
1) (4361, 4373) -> 2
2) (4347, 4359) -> 2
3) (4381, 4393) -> 6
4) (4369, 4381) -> 3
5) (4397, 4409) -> 4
